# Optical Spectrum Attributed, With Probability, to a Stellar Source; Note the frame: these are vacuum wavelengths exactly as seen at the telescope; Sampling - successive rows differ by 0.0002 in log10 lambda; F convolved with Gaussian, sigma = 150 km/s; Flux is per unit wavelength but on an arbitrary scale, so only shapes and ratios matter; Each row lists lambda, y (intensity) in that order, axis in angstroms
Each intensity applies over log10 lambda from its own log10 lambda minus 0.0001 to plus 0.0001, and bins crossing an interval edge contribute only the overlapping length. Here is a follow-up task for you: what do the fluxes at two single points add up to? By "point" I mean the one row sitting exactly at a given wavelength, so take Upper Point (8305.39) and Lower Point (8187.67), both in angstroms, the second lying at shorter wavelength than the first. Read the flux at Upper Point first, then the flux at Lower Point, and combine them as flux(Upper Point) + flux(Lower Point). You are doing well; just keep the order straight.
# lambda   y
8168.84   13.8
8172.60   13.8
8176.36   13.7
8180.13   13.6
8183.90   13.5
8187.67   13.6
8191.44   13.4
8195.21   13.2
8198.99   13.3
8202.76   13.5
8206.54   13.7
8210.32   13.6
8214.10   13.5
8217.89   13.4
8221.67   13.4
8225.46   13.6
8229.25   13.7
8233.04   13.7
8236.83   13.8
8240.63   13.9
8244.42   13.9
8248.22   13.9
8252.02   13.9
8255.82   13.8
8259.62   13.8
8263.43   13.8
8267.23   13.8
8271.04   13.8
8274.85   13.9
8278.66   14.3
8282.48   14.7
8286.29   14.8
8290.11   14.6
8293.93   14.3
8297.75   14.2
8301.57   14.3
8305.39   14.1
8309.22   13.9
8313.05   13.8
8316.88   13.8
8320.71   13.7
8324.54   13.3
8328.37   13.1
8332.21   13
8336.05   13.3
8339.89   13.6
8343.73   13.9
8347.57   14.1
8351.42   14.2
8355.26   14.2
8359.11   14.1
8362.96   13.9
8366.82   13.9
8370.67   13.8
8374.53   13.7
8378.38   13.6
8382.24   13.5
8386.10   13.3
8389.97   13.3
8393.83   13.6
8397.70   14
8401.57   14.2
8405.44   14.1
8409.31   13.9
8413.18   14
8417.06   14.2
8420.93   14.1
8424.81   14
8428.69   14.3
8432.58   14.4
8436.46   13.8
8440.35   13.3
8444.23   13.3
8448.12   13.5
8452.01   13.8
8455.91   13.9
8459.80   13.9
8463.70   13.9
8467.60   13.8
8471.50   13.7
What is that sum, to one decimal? 27.7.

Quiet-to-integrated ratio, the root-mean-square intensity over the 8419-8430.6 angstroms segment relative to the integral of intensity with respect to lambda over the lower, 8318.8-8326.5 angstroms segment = 0.14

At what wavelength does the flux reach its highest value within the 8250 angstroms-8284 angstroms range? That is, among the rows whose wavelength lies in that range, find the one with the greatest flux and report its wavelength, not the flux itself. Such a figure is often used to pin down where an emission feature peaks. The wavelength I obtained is 8282.48 angstroms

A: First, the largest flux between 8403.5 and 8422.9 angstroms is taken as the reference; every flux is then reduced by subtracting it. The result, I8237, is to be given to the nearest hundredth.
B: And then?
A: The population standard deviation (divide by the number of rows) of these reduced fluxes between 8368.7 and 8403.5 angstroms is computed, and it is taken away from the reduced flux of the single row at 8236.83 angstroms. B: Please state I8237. -0.68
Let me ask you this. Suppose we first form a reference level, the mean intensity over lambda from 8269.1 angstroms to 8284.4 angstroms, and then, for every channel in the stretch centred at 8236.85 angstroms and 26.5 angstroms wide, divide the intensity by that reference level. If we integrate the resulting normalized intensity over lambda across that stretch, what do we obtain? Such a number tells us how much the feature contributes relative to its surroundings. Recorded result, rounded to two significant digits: 26 angstroms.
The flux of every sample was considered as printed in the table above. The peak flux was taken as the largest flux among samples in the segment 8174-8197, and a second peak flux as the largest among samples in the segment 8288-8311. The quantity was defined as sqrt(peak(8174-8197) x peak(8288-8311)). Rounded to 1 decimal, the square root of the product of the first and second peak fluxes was 14.1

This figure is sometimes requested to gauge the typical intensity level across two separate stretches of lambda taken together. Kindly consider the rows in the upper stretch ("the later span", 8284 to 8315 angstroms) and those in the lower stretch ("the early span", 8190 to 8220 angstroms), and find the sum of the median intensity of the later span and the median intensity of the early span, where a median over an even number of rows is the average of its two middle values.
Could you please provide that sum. 27.7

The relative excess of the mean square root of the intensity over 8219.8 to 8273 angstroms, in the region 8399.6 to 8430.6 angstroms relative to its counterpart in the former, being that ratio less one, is 0.012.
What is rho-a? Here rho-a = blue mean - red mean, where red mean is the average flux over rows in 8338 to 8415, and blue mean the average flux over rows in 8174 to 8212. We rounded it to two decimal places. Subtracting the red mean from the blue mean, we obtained -0.33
